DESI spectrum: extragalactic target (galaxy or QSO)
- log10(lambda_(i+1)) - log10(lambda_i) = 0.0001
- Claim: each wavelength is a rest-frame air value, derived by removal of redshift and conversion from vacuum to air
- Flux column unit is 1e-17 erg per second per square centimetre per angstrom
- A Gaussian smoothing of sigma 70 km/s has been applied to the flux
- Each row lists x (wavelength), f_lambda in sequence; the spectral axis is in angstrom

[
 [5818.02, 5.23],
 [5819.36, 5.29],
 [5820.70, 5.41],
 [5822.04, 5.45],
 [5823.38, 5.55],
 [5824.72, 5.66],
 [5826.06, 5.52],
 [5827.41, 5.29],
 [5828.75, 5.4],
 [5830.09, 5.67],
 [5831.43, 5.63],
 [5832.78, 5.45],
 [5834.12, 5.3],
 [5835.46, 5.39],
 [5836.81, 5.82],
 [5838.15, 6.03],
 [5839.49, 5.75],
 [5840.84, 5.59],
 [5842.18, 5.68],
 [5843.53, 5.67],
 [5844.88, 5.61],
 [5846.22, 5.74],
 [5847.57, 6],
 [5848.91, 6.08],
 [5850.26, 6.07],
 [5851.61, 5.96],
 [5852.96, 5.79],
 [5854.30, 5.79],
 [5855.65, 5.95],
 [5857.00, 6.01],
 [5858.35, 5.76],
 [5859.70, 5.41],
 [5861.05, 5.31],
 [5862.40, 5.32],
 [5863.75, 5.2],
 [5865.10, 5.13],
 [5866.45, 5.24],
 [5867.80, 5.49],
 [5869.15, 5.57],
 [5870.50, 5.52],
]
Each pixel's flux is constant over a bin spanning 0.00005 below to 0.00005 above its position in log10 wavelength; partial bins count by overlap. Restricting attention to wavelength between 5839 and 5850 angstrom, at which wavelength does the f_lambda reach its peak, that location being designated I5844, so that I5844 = 5848.91 angstrom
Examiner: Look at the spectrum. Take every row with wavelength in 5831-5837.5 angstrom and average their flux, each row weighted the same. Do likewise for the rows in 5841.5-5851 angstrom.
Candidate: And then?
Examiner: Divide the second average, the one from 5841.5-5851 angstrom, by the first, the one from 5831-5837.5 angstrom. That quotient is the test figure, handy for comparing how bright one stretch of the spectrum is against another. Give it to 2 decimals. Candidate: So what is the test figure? 1.06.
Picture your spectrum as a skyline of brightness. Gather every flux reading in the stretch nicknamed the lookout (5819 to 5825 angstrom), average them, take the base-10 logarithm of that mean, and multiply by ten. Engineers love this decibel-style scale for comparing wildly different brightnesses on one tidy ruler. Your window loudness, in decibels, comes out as 7.38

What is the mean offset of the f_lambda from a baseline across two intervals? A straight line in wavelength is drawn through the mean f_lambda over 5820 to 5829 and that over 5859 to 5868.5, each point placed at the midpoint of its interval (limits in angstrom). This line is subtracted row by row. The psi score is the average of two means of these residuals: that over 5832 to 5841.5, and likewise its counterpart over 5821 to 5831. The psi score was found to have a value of 0.12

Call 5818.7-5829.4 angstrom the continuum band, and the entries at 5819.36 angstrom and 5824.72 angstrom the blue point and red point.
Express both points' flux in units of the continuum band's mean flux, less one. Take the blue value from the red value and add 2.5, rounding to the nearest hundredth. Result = 2.57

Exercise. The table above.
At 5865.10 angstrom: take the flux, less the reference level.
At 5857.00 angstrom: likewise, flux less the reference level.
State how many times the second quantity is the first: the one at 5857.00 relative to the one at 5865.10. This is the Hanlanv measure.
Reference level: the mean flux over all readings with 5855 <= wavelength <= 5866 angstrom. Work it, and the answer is -1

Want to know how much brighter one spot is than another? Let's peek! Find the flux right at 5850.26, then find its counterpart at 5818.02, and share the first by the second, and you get 1.16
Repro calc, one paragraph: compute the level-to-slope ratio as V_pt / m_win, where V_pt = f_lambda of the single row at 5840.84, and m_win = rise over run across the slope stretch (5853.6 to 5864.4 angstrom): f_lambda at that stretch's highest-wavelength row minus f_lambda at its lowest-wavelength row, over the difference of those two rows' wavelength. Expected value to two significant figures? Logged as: -90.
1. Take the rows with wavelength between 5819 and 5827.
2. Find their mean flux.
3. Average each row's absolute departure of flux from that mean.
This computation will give 0.10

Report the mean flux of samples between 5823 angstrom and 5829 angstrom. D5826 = 5.5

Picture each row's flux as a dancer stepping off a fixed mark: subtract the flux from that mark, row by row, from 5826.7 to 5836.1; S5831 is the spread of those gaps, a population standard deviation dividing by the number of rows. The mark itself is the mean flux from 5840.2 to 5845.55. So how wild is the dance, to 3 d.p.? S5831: 0.139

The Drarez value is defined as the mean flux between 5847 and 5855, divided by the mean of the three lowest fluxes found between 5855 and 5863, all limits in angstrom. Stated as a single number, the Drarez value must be 1.11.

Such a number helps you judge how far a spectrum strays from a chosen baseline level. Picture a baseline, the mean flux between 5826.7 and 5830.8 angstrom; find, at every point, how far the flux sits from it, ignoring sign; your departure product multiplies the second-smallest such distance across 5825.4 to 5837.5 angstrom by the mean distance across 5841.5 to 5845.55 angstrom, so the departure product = 0.011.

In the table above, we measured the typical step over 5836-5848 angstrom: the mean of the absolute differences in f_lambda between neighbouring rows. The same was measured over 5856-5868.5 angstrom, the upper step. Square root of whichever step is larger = 0.40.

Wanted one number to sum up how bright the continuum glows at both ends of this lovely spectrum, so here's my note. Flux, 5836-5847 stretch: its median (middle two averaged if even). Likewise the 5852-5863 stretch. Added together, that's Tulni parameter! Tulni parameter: 11.5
